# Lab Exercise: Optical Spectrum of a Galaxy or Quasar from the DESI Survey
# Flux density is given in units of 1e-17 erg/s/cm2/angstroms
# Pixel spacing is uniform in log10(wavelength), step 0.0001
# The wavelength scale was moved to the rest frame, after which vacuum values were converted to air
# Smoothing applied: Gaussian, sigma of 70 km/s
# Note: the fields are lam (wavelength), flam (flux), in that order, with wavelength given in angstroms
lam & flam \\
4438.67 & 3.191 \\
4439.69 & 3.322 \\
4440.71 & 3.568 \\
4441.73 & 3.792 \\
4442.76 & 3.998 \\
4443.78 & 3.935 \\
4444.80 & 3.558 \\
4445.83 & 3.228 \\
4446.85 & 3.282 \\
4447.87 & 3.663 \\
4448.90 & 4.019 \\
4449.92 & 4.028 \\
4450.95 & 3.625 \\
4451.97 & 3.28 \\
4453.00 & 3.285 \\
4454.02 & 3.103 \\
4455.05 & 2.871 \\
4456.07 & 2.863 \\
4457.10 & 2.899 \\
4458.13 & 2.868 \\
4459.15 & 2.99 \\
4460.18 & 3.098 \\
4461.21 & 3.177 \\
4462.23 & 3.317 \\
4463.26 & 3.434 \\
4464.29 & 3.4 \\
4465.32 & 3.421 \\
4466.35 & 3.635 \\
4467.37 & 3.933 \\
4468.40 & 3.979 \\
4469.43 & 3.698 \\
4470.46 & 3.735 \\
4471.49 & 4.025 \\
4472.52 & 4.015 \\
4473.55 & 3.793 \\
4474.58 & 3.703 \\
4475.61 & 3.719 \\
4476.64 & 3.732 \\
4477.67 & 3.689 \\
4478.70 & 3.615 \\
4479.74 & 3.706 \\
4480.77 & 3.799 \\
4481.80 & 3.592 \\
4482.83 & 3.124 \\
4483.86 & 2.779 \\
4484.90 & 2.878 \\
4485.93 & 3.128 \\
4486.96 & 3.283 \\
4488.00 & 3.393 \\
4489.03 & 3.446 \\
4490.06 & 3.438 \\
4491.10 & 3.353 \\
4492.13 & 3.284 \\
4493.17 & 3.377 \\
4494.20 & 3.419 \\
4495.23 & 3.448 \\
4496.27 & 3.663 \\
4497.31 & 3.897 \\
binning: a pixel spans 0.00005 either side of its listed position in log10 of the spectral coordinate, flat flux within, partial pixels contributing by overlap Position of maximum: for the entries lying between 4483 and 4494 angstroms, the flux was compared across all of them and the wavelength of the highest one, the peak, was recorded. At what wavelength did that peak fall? 4489.03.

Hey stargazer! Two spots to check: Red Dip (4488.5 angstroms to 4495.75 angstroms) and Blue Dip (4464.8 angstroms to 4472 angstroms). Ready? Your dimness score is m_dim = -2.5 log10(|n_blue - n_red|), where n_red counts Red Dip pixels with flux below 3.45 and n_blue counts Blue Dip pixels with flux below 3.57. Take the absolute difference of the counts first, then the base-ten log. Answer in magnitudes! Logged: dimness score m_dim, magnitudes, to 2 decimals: -1.95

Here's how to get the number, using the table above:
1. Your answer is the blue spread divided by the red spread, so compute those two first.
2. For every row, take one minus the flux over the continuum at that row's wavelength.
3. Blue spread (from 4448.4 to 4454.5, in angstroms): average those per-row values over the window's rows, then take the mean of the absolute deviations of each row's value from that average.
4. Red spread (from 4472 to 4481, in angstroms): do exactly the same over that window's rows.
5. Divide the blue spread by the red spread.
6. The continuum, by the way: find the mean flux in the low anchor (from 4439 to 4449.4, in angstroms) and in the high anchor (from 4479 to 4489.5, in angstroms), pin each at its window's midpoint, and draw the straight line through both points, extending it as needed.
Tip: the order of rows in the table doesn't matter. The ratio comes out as 4.2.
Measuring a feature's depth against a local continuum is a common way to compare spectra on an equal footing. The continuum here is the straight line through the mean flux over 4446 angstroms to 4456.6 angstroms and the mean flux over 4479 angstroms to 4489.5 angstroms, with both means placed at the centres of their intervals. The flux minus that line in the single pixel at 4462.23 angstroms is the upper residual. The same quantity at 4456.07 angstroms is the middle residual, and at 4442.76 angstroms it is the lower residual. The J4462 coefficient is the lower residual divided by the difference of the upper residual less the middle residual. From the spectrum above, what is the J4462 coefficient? 1.2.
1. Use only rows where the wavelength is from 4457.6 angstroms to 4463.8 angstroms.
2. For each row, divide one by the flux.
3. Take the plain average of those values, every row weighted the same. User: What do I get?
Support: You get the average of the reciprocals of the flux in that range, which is 0.32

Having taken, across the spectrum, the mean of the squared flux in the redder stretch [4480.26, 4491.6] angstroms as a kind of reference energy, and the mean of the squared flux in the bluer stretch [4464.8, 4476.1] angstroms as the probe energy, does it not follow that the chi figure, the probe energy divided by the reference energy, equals 1.3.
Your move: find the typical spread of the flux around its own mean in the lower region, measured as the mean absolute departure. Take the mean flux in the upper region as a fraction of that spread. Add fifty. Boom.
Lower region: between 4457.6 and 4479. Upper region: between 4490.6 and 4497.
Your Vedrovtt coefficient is 62.6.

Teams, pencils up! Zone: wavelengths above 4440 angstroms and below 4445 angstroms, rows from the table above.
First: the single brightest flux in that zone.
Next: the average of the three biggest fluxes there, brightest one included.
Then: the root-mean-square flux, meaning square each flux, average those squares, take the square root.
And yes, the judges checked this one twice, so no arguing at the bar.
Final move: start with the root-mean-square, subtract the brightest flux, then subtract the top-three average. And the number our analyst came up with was -4.1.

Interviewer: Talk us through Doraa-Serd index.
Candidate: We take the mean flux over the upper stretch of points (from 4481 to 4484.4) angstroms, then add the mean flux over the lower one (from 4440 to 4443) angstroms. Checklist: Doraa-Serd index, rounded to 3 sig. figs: 6.95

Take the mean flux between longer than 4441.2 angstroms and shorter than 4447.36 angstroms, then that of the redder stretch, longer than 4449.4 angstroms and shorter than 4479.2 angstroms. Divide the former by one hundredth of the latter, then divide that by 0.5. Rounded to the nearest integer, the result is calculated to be 209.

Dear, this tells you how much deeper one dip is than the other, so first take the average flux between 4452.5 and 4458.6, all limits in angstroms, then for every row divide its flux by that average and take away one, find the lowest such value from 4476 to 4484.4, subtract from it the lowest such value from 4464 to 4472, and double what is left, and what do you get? -0.4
